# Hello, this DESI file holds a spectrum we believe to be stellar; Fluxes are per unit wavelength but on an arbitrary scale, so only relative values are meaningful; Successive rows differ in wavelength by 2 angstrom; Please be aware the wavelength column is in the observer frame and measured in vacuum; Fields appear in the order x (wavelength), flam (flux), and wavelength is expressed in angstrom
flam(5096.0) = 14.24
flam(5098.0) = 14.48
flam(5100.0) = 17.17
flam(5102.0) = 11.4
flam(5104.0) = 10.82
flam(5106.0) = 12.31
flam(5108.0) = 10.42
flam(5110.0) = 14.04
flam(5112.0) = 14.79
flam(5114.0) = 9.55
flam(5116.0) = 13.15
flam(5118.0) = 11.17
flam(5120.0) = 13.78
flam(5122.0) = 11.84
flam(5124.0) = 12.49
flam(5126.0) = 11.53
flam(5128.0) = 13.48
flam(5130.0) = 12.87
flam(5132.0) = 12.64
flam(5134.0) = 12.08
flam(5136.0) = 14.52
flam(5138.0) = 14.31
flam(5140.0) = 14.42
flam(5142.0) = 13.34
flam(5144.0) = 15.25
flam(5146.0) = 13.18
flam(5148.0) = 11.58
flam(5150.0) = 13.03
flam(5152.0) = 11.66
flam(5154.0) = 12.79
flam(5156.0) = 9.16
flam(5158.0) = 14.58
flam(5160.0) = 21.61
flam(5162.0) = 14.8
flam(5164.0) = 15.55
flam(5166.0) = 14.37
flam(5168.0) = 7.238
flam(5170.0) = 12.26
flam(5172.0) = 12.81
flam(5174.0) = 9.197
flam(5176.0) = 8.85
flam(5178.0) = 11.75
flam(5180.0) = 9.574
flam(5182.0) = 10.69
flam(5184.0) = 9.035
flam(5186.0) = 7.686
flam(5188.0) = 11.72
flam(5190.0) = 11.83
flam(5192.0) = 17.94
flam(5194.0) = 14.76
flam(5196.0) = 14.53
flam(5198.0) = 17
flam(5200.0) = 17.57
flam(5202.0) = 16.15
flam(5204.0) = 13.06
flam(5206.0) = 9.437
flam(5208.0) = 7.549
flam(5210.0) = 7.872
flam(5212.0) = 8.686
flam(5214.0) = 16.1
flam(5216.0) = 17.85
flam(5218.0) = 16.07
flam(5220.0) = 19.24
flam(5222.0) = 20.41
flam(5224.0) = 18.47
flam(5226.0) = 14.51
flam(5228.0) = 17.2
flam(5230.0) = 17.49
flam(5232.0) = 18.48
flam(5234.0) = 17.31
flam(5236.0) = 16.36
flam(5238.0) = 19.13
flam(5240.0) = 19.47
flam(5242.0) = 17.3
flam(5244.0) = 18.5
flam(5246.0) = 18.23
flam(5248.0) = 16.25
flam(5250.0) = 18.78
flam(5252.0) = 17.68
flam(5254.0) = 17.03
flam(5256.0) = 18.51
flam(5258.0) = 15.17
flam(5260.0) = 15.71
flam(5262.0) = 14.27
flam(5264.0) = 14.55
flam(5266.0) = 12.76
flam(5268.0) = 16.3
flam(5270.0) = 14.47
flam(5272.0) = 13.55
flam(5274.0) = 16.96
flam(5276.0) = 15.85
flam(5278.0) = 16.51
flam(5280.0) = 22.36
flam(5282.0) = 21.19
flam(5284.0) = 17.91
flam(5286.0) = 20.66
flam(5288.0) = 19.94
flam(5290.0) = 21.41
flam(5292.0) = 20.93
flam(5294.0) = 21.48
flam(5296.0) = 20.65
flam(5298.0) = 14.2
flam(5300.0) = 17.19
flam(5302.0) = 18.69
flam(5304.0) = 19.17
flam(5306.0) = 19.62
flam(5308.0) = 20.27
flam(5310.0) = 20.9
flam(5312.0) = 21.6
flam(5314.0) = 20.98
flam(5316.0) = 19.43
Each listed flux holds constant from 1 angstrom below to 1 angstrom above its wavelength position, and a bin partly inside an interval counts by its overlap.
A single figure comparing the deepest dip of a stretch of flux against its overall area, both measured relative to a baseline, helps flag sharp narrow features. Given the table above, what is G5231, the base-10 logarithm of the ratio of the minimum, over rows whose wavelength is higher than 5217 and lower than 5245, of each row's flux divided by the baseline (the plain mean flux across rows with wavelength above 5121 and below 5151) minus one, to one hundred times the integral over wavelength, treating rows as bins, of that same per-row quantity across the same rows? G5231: -3.98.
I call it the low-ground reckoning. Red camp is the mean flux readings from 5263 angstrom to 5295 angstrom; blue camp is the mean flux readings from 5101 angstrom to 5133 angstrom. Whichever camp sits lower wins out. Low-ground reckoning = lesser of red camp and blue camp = 12.3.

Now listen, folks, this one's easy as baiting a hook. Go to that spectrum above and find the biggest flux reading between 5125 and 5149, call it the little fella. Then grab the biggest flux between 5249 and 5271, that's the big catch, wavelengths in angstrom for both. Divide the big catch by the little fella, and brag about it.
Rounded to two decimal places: 1.23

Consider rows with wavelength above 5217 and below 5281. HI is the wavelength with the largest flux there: 5280.0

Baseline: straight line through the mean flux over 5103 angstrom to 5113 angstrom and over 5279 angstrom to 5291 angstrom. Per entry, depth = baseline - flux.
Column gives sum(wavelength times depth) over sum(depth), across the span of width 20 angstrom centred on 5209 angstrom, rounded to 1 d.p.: 5209.1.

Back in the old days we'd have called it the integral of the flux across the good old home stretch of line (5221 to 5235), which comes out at 248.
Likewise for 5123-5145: 294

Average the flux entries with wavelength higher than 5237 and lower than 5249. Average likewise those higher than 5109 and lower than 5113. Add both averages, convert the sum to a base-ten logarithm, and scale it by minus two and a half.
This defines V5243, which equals -3.78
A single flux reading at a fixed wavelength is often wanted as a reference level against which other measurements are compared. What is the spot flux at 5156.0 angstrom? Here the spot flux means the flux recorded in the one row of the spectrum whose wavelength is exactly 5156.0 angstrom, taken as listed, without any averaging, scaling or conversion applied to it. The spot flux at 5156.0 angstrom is 9.16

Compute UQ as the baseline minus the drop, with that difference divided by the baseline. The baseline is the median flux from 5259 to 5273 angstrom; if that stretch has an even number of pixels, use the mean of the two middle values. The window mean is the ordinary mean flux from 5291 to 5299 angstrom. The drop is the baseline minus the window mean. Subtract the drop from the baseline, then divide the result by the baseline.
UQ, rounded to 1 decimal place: 1.3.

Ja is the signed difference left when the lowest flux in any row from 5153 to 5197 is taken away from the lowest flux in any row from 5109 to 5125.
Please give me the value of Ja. 2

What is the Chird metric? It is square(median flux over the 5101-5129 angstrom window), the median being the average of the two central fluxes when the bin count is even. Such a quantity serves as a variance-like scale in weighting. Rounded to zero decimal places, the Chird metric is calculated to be 146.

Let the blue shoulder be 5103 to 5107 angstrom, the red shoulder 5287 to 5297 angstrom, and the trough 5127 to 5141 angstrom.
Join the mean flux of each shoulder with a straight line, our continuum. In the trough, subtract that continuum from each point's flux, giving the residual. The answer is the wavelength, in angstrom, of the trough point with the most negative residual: 5134.0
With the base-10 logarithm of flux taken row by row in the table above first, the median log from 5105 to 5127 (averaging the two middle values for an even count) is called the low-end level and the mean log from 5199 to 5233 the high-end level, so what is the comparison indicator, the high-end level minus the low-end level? 0.068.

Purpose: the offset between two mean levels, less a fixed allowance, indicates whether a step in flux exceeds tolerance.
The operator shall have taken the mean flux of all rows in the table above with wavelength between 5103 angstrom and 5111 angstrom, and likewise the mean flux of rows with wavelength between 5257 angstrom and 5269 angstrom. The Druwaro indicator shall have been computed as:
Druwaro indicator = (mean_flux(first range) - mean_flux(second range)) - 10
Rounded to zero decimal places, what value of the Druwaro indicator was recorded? -13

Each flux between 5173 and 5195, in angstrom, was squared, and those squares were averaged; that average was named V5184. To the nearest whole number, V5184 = 133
